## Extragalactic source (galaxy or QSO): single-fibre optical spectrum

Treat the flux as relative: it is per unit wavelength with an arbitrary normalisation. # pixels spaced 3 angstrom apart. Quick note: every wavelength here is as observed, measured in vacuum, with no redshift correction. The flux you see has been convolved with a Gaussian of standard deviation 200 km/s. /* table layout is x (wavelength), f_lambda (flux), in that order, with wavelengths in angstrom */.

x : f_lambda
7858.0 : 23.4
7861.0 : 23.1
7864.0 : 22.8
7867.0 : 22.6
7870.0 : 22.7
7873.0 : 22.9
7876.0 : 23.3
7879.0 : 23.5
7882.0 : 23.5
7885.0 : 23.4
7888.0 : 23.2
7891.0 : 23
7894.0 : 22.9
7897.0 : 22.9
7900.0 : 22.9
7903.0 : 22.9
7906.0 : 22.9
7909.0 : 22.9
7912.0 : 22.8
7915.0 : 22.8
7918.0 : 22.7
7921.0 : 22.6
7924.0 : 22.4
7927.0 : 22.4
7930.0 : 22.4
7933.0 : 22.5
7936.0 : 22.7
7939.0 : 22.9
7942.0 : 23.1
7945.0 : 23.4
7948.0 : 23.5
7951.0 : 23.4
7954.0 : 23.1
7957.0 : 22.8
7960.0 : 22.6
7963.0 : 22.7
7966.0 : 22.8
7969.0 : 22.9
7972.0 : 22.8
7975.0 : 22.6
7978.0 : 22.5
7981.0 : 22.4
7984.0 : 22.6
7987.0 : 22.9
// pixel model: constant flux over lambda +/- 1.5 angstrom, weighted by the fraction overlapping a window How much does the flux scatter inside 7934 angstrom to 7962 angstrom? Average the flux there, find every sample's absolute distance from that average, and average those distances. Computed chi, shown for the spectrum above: 0.27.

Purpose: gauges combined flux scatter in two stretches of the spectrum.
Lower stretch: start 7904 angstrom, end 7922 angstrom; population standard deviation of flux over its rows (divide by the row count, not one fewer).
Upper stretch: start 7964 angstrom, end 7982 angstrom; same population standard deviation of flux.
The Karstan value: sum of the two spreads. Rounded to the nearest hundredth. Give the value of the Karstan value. 0.29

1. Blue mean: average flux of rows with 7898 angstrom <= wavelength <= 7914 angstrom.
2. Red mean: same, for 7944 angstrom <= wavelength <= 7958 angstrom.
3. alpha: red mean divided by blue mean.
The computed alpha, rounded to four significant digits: 1.016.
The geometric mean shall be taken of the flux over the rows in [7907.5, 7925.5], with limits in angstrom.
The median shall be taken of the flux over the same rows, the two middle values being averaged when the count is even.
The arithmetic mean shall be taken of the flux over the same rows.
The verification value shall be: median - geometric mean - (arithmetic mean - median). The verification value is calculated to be 0.10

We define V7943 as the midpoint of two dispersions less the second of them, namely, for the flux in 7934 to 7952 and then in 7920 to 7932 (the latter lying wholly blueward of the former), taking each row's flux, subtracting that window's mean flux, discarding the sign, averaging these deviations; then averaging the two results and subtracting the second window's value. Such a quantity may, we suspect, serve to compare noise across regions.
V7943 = 0.10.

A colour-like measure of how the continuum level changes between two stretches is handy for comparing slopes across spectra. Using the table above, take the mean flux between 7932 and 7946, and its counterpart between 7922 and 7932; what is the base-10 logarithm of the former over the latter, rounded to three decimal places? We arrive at 0.010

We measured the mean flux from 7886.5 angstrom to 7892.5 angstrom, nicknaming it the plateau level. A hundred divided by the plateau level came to 4.33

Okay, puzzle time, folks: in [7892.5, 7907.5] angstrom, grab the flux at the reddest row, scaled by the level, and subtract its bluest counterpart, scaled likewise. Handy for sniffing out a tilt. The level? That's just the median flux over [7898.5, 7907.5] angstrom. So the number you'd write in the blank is 0.000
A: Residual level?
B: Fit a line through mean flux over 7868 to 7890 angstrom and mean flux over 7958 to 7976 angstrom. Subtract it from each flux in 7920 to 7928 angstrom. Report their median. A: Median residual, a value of -0.55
